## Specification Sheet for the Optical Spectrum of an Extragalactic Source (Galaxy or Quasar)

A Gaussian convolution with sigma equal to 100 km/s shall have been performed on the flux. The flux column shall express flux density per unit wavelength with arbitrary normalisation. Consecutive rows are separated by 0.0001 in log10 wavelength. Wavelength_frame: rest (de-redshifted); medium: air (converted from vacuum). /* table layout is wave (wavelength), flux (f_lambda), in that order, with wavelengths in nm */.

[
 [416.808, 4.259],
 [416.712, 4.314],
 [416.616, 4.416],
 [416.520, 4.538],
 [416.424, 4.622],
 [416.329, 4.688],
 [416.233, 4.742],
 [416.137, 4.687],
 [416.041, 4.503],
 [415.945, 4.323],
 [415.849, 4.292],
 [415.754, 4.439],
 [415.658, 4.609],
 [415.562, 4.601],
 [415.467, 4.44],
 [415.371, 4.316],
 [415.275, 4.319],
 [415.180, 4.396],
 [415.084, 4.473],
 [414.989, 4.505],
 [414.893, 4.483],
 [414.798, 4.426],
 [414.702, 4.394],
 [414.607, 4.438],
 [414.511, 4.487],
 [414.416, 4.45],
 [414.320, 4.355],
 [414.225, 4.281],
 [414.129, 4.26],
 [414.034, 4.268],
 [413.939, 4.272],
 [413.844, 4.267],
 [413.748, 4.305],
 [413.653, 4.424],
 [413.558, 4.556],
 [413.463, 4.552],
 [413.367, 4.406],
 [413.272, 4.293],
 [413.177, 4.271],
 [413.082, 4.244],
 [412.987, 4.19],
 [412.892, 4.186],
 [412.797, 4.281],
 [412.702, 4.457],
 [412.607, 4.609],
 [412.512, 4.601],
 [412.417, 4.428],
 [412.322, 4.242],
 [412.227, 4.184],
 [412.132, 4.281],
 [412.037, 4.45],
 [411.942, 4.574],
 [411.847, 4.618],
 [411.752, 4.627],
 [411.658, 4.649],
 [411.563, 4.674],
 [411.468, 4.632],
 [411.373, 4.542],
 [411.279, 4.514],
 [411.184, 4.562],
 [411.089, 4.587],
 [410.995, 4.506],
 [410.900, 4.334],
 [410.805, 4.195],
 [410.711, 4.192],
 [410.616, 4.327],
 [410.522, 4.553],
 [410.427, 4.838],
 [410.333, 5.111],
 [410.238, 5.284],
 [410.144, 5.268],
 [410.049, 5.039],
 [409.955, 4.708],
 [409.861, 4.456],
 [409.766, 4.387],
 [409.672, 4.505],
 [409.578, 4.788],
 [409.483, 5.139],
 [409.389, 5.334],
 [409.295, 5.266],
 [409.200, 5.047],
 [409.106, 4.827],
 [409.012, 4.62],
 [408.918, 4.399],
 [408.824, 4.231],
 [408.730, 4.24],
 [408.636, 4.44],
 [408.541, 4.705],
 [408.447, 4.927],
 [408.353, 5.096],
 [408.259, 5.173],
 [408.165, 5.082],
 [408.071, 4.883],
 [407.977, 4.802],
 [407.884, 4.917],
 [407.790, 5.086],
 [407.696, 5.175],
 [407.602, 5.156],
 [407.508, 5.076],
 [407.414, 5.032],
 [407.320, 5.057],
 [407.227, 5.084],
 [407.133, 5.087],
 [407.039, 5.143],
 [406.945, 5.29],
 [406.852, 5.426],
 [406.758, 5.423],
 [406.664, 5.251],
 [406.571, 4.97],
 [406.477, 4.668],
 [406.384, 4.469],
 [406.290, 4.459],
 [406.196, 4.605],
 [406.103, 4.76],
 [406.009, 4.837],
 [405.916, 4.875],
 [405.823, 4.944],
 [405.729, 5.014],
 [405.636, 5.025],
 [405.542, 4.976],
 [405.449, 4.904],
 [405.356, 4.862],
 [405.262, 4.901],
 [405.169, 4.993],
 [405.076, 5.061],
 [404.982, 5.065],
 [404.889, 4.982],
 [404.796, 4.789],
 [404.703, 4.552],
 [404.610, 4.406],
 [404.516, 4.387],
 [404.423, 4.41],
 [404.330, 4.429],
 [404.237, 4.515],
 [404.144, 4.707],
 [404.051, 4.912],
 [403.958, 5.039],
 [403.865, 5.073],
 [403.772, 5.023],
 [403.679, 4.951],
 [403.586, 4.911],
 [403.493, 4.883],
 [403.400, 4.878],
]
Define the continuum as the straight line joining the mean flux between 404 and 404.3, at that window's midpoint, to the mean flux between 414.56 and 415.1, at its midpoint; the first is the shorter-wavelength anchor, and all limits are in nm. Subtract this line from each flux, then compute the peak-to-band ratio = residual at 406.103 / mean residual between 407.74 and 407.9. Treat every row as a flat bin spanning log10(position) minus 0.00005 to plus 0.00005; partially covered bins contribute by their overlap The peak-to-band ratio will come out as 0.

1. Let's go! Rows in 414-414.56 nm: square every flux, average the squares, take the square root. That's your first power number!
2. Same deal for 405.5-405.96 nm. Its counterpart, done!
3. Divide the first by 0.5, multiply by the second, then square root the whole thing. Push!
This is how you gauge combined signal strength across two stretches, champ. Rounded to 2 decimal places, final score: 6.57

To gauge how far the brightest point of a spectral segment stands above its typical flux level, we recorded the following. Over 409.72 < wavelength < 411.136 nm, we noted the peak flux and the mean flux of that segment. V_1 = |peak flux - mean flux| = 0.63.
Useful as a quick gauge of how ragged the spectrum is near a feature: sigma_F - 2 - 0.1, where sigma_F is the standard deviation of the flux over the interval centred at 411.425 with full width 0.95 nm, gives -2.04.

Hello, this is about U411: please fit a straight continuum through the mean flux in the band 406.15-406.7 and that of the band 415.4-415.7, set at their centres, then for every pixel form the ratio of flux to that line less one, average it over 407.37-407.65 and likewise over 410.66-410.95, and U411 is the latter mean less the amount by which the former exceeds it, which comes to -0.25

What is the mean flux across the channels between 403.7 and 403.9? 5.0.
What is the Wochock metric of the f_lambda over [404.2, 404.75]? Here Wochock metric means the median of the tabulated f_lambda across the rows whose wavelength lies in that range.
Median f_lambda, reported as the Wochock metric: 4.42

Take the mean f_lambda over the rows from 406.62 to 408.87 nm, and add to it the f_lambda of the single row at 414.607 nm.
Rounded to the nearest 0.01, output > 9.43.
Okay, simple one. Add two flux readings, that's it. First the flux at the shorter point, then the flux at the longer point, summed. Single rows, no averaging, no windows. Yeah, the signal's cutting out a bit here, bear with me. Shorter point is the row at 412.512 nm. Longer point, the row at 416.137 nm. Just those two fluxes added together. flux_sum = 9.29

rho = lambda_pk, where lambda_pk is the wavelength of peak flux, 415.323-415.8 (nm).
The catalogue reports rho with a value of 415.658 nm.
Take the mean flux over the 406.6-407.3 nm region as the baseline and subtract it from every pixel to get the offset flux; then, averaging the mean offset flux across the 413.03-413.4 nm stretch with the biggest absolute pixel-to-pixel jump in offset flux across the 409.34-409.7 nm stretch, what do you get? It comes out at -0.29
